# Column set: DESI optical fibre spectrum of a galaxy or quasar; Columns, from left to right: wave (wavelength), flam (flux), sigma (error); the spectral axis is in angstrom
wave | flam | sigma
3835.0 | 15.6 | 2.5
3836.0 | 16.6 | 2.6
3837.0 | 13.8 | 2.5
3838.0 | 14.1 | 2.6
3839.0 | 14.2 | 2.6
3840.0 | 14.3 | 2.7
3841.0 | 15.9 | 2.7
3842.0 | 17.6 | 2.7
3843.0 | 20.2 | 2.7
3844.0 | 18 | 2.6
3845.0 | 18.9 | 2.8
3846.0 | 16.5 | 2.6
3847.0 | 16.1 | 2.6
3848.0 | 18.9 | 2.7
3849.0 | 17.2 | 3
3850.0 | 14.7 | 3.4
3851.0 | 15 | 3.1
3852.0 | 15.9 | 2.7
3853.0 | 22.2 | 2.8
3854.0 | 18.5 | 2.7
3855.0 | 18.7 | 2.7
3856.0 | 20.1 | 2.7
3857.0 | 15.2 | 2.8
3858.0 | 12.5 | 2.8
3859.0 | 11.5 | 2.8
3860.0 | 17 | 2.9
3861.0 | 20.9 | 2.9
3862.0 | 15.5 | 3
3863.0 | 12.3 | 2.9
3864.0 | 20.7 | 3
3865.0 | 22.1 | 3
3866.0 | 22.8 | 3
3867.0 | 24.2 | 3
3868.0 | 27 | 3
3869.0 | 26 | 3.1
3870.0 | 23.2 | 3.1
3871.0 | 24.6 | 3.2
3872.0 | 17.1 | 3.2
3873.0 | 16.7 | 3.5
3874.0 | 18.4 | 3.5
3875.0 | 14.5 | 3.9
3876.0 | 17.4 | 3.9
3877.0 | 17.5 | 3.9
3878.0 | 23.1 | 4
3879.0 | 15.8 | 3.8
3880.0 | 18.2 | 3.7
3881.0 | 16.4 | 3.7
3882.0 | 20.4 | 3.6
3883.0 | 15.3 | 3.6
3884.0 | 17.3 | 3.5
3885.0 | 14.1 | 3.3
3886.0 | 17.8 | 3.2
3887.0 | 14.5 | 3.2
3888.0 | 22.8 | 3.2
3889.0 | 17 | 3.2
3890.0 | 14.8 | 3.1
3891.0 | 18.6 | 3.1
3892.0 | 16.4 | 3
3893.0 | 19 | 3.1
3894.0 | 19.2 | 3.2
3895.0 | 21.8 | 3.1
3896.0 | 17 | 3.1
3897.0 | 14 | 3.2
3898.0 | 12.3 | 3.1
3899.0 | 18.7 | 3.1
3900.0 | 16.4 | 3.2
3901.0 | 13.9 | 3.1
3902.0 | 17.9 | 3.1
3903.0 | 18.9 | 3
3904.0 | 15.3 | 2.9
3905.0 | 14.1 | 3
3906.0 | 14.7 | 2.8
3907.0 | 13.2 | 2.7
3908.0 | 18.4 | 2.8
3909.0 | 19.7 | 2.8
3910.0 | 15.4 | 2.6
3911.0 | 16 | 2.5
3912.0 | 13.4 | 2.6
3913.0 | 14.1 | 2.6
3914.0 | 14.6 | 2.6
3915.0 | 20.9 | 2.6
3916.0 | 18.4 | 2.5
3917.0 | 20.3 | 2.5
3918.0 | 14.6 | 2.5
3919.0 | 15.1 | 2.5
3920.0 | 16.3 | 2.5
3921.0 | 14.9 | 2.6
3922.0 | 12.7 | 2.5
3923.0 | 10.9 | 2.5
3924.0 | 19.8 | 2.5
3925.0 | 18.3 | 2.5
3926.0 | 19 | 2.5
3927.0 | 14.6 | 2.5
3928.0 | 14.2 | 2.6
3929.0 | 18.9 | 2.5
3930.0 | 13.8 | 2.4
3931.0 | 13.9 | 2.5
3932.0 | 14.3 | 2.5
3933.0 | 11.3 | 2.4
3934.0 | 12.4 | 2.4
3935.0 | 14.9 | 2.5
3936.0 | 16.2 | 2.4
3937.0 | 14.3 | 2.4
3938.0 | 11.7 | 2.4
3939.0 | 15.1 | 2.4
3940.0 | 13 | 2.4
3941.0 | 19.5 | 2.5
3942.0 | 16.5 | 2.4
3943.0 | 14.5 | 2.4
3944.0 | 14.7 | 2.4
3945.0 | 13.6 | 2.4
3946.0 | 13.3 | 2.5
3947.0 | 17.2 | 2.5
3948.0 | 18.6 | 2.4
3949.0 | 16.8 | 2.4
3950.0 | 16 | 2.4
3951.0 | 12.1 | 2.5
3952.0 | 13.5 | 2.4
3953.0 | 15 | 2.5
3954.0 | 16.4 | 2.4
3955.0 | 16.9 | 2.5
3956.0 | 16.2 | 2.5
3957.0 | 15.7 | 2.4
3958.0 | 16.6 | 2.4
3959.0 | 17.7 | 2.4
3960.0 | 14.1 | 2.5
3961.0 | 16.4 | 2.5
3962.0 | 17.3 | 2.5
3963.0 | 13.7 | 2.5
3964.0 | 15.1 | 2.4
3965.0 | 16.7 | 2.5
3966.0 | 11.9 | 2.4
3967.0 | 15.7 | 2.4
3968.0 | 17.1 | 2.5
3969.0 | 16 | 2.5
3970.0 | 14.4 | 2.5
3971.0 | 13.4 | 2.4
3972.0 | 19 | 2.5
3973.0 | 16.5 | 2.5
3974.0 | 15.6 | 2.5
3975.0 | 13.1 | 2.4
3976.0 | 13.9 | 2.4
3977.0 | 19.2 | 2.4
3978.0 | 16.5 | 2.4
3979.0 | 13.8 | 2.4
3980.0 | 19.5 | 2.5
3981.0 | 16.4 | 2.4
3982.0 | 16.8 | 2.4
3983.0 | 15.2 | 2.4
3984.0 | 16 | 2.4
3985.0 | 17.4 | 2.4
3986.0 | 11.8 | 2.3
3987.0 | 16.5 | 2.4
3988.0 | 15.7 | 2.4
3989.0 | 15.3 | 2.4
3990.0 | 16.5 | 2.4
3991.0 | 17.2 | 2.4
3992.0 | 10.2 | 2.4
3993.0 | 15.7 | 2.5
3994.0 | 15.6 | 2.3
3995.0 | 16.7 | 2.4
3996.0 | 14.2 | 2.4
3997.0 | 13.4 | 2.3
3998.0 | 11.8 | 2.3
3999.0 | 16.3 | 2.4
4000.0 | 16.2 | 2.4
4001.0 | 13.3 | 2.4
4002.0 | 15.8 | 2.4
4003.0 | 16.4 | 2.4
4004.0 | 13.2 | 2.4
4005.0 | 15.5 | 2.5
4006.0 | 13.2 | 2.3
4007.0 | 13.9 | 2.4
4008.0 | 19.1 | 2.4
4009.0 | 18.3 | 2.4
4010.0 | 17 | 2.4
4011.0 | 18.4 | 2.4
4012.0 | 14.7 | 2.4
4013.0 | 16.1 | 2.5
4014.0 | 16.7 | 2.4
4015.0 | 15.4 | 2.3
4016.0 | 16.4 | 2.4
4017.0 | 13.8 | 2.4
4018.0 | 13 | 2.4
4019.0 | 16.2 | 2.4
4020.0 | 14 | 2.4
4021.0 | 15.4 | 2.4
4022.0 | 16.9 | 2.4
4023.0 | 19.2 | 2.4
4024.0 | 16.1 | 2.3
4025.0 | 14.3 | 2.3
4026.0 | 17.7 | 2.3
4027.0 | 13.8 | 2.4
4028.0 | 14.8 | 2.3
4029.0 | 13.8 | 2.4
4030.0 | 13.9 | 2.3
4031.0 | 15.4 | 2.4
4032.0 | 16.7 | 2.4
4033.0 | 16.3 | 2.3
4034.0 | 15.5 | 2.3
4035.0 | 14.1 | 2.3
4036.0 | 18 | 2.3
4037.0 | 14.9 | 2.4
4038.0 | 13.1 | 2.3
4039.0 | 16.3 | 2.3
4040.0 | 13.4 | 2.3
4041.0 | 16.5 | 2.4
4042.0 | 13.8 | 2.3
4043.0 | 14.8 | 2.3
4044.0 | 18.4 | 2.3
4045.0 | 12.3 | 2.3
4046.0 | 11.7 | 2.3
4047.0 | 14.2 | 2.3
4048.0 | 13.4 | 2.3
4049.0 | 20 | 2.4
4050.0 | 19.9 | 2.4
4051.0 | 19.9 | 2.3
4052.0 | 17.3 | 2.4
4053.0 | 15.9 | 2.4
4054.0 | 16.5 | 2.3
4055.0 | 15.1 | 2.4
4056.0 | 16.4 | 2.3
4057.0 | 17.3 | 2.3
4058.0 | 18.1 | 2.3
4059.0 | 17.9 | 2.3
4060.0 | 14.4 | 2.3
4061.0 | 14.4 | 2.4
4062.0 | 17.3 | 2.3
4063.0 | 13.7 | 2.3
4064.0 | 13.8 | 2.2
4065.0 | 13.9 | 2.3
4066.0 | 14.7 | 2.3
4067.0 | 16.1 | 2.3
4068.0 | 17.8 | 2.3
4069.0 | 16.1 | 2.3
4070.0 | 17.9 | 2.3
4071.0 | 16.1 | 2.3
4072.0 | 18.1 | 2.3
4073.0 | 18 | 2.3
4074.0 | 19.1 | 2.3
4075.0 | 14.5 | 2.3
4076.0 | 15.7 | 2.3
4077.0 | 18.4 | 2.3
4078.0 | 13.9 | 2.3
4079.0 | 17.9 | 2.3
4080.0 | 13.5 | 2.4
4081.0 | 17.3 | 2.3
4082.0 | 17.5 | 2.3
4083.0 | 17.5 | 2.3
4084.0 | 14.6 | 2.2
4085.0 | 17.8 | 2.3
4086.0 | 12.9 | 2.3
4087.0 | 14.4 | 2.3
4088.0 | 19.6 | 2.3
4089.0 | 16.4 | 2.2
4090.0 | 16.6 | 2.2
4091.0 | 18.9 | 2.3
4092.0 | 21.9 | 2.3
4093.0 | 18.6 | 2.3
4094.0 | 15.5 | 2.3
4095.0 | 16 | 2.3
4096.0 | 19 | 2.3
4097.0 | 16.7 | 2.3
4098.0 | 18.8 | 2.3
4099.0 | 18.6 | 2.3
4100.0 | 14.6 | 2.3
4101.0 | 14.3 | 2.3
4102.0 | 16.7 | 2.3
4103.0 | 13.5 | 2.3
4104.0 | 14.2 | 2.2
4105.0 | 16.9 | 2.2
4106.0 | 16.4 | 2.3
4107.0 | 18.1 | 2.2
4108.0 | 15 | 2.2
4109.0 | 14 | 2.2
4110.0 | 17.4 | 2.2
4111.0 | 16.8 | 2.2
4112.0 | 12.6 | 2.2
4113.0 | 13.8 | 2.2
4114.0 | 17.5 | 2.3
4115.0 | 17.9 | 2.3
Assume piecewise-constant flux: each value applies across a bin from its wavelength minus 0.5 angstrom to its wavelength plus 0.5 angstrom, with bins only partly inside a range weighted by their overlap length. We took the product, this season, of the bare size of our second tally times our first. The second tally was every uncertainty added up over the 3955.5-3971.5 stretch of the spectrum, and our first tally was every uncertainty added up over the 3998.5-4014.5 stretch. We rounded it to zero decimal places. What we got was 1513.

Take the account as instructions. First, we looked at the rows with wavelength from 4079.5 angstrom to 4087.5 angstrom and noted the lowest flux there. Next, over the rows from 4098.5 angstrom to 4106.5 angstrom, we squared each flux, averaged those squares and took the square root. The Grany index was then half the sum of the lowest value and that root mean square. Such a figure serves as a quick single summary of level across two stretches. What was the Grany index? 14.3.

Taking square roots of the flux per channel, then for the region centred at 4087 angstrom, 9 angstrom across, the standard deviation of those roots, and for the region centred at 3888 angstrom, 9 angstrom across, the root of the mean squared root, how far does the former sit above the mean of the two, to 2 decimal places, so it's -1.93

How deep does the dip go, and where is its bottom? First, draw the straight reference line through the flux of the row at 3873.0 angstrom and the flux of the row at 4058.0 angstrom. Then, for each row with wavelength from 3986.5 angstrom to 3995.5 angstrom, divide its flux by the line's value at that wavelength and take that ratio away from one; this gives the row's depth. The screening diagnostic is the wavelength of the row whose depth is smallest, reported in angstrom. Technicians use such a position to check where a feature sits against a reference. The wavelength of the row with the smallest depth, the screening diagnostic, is 3991.0 angstrom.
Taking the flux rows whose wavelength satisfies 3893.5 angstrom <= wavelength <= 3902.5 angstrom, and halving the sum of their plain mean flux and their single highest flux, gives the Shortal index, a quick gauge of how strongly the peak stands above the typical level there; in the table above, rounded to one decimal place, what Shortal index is 19.3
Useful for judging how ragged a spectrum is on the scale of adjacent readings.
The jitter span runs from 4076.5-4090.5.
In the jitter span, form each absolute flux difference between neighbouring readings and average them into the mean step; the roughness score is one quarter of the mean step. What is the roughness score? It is 0.73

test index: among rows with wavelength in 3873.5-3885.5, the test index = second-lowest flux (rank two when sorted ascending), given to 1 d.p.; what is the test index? 14.5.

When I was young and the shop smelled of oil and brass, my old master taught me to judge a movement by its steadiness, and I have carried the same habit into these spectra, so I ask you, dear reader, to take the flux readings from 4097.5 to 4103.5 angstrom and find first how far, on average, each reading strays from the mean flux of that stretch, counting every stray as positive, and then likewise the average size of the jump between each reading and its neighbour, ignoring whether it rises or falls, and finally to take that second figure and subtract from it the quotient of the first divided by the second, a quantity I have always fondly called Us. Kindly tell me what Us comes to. 1.05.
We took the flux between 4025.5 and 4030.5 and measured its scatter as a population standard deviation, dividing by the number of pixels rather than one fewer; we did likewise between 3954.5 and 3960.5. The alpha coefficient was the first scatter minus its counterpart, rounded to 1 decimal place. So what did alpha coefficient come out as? 0.4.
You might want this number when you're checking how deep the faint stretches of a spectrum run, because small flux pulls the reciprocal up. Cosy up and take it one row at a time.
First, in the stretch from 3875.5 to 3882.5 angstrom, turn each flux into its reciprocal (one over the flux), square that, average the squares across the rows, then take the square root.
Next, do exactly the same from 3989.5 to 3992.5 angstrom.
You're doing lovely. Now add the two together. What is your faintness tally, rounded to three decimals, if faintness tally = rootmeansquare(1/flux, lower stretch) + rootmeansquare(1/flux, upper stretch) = 0.130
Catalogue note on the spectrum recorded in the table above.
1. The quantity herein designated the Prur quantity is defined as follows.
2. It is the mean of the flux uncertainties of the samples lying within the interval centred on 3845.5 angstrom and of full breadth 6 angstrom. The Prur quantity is 2.7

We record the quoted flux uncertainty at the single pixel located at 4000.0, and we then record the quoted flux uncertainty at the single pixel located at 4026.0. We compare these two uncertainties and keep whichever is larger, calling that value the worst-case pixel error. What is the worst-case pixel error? 2.40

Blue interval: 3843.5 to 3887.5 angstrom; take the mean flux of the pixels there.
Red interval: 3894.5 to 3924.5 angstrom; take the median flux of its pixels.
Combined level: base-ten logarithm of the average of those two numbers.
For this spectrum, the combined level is 1.225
